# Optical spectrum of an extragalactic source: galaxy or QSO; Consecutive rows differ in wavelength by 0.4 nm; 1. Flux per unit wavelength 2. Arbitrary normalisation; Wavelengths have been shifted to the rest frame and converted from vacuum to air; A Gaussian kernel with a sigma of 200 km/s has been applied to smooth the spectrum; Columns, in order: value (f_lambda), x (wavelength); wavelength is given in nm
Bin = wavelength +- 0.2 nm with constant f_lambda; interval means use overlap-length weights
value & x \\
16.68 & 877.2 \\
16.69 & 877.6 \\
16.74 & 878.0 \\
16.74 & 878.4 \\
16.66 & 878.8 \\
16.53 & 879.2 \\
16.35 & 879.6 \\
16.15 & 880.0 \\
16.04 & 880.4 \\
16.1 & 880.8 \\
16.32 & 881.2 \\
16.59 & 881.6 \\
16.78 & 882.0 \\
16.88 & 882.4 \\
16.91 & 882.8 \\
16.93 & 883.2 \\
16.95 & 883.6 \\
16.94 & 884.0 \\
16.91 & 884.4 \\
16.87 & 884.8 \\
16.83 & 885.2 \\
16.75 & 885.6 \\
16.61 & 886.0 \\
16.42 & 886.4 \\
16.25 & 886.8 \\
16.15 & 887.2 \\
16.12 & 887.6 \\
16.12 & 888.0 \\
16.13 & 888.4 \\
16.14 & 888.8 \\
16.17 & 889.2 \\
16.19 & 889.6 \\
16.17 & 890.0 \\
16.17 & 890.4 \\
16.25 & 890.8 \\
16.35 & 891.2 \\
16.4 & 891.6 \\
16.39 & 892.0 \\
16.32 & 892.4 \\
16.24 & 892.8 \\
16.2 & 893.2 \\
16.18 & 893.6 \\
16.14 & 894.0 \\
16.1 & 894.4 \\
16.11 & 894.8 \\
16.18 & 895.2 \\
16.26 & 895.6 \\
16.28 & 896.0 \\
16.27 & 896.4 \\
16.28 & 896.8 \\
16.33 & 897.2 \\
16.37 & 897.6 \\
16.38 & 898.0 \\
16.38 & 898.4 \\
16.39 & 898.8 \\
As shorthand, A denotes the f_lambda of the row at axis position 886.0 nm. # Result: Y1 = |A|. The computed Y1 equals 16.6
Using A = 16.61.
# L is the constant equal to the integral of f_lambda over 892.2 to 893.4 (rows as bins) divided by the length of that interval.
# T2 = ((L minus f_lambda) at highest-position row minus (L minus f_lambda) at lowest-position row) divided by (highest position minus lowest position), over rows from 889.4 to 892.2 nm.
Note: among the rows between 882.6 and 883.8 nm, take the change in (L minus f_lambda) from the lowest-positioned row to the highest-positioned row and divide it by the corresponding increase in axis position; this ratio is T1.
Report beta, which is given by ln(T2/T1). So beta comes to 0.5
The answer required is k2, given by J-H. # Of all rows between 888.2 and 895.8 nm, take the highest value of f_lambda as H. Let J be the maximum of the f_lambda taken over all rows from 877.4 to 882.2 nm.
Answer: 0.4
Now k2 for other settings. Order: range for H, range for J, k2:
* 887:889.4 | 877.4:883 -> 0.7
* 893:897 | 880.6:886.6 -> 0.7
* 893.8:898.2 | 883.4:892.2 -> 0.6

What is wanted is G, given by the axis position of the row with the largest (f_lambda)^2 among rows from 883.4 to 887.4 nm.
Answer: 883.6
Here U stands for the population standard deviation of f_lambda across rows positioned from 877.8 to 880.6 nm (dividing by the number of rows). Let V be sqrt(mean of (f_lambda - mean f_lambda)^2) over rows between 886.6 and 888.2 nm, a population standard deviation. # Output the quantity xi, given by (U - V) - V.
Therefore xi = 0.2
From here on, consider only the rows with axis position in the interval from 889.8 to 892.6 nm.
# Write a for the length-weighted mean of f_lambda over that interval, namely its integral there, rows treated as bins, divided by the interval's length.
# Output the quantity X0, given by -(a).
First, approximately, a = 16.3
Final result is -16.3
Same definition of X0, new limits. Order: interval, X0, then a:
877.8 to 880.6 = -16.5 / 16.5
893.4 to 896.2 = -16.2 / 16.2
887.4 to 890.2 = -16.1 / 16.1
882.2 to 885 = -16.9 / 16.9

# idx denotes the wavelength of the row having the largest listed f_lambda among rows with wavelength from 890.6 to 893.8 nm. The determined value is 891.6 nm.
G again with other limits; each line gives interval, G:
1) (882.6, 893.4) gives 883.6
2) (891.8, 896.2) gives 892.0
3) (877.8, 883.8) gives 883.6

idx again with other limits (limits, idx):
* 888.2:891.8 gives 891.6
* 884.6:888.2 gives 884.8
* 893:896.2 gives 896.0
